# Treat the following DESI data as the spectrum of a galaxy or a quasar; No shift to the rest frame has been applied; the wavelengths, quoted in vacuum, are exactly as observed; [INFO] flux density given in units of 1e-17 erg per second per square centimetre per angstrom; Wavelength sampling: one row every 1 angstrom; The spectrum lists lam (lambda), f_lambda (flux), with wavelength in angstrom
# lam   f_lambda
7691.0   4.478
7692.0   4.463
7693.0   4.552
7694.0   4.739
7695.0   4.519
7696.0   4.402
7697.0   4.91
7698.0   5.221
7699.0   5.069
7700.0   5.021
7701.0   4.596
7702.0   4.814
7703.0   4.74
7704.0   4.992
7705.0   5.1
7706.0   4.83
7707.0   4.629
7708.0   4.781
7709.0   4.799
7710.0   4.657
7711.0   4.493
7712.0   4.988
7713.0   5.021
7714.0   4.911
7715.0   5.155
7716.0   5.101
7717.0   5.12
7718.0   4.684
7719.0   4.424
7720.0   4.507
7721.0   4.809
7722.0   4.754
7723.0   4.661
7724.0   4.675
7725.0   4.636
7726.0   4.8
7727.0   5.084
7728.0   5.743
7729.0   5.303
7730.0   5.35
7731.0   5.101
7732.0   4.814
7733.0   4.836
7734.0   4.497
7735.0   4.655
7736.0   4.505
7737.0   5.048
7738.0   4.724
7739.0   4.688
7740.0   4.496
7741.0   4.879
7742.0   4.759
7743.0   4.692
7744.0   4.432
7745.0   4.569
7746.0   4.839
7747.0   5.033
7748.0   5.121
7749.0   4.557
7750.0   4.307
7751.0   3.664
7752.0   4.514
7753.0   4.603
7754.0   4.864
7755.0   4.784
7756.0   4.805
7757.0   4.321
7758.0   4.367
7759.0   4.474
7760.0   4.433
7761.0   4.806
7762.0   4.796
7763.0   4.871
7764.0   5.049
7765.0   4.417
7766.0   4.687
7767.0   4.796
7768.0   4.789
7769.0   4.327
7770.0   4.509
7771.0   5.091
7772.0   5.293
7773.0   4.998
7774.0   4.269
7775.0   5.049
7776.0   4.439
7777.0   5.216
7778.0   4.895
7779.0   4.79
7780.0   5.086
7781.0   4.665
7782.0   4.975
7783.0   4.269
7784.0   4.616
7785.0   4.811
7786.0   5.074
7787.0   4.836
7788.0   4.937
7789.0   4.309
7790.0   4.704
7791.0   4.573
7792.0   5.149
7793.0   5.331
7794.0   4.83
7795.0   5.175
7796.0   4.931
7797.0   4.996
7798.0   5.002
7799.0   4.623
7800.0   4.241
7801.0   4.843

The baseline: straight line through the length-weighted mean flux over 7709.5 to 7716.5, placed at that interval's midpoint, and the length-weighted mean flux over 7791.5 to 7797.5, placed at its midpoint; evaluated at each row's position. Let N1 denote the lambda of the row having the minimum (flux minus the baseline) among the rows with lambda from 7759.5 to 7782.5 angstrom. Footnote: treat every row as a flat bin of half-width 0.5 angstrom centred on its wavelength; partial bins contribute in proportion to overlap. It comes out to 7774.0 angstrom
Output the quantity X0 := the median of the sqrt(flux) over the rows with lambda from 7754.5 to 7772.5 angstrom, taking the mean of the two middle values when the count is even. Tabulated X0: 2.19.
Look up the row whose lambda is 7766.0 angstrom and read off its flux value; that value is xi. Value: 4.687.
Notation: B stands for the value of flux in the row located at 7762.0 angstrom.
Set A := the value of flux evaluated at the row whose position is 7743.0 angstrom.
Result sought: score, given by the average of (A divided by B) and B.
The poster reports 2.89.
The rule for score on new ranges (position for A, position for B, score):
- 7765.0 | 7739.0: 2.82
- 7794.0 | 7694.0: 2.88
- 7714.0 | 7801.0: 2.93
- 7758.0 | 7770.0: 2.74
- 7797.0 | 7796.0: 2.97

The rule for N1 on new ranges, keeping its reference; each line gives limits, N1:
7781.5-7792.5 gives 7783.0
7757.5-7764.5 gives 7758.0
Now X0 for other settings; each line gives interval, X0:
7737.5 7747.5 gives 2.17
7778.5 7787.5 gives 2.19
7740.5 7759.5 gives 2.15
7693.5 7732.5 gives 2.19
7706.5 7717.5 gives 2.22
